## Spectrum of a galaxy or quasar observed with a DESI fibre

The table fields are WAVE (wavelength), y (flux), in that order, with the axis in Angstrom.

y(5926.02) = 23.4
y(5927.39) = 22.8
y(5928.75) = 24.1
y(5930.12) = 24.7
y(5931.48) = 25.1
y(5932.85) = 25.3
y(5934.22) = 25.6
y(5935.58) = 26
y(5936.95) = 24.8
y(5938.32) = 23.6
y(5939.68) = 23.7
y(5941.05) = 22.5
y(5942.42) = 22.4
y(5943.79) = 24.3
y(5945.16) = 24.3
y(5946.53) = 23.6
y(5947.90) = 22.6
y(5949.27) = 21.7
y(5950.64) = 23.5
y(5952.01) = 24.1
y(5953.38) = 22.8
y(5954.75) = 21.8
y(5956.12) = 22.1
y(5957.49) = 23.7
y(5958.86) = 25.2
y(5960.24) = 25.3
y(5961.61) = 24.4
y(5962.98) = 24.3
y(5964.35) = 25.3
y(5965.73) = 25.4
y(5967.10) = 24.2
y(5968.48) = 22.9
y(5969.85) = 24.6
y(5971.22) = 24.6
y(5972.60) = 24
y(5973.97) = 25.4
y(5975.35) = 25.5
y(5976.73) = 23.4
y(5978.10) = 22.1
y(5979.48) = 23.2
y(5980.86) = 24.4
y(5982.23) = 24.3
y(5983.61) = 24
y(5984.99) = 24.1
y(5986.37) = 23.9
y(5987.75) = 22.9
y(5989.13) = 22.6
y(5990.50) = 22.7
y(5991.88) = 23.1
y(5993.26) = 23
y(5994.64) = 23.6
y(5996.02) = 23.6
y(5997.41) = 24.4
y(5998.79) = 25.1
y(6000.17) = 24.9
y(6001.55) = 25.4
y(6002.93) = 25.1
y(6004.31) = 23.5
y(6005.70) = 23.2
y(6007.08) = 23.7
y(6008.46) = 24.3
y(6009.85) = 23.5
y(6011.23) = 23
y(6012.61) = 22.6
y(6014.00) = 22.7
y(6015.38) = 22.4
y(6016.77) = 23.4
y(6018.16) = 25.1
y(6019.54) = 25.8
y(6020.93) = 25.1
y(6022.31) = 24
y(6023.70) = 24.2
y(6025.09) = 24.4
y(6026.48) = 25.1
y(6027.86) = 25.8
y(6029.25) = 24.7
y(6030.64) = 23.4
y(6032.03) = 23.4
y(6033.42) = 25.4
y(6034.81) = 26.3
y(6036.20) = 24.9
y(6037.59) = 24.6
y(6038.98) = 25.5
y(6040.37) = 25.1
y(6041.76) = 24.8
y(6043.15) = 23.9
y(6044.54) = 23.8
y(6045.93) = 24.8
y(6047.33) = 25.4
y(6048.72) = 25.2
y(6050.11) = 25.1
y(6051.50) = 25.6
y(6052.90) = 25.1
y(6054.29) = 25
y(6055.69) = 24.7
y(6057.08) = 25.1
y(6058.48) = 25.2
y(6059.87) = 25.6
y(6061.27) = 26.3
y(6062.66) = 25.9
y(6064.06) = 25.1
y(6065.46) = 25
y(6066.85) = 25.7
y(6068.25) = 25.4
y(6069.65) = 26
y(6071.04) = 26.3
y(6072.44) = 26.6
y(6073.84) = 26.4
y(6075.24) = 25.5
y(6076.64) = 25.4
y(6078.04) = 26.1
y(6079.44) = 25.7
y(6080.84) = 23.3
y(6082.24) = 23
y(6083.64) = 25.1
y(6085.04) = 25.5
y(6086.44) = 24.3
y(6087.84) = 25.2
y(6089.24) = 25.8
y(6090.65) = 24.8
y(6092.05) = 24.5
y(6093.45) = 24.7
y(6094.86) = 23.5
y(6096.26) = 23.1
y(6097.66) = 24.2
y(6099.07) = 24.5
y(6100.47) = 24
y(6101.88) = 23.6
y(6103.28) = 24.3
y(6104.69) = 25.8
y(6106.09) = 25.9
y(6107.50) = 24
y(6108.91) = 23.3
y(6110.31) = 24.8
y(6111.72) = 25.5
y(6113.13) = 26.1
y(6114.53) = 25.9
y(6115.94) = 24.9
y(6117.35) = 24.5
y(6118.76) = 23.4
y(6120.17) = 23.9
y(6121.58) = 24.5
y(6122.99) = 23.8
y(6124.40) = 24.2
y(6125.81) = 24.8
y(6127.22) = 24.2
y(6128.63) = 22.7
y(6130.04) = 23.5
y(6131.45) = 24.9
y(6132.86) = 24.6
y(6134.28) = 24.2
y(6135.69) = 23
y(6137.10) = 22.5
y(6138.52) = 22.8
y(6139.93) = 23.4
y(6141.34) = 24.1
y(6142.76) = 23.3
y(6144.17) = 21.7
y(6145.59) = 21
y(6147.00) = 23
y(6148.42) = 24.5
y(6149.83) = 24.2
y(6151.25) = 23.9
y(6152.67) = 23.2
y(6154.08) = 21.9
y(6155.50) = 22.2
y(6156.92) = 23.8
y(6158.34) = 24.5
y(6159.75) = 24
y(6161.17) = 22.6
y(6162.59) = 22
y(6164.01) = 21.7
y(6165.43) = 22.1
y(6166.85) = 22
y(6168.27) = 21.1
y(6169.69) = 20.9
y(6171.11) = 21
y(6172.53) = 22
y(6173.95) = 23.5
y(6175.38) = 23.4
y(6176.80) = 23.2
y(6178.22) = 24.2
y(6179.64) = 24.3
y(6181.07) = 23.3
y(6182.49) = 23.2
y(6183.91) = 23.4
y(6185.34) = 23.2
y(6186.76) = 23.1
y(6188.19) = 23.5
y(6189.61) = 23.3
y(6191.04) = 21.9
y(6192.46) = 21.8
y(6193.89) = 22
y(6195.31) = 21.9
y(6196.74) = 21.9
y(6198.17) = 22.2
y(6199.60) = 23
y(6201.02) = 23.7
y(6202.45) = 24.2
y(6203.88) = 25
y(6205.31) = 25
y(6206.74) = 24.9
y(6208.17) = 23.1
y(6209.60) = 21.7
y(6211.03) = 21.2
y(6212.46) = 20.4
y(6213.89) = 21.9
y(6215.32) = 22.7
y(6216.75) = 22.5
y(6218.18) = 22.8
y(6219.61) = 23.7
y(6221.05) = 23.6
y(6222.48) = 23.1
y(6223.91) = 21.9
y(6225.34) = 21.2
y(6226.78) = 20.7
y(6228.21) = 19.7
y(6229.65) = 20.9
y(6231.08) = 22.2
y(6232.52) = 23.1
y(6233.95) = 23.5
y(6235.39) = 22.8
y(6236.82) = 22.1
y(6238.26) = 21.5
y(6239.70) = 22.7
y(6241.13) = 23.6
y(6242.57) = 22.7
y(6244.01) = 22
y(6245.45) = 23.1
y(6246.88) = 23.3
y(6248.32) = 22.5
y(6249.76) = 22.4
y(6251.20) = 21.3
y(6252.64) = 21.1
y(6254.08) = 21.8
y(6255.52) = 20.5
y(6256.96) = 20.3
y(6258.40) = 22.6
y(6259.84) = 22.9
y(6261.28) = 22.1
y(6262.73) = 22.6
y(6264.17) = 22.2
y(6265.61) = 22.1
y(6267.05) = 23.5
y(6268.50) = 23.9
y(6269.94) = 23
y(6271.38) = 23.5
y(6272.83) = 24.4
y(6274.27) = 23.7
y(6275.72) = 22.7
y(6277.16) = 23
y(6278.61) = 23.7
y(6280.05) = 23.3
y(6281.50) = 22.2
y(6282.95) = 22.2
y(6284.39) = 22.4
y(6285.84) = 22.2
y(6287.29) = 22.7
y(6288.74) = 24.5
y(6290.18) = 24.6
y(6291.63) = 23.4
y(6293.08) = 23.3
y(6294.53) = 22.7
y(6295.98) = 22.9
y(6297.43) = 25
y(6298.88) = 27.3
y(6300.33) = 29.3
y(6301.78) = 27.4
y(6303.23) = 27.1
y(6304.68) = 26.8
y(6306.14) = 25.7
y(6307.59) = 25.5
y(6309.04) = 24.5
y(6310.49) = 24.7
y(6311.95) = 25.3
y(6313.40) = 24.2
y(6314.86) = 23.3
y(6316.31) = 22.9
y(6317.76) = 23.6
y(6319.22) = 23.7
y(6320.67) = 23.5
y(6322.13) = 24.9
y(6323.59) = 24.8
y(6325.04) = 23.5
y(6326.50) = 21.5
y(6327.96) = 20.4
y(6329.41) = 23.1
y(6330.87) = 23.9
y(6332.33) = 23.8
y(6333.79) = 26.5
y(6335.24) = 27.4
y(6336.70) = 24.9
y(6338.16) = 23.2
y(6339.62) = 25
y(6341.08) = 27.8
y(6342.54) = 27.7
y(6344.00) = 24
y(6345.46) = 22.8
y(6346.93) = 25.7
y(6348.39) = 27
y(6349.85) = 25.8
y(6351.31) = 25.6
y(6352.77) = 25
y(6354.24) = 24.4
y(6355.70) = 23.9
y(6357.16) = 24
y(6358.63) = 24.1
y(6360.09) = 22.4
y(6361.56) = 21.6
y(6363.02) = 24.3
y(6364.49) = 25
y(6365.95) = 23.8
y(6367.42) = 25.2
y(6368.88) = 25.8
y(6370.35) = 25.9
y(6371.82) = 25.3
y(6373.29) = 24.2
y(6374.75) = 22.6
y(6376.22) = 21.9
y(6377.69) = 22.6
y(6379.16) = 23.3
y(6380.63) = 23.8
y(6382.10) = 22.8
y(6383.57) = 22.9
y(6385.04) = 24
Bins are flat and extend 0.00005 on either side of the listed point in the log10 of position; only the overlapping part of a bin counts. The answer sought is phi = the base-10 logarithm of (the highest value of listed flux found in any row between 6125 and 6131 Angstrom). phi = 1.39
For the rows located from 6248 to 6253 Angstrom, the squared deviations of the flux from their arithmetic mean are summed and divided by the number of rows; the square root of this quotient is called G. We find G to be 0.63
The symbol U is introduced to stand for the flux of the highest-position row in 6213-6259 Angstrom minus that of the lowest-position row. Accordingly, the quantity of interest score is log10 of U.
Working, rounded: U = 0.7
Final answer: -0.15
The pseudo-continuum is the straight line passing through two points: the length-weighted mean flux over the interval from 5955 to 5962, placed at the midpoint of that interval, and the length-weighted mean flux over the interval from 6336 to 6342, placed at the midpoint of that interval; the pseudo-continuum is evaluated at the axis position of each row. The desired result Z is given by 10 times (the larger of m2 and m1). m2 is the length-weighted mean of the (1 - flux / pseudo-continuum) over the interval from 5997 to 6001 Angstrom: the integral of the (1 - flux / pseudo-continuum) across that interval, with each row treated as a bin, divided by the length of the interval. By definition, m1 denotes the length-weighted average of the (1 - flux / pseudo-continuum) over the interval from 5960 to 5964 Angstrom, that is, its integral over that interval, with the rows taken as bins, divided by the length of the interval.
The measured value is -0.3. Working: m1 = -0.027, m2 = -0.03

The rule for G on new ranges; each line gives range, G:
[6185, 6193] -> 0.68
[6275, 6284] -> 0.55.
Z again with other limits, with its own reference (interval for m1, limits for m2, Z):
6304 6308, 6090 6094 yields -0.1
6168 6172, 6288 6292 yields 1.5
